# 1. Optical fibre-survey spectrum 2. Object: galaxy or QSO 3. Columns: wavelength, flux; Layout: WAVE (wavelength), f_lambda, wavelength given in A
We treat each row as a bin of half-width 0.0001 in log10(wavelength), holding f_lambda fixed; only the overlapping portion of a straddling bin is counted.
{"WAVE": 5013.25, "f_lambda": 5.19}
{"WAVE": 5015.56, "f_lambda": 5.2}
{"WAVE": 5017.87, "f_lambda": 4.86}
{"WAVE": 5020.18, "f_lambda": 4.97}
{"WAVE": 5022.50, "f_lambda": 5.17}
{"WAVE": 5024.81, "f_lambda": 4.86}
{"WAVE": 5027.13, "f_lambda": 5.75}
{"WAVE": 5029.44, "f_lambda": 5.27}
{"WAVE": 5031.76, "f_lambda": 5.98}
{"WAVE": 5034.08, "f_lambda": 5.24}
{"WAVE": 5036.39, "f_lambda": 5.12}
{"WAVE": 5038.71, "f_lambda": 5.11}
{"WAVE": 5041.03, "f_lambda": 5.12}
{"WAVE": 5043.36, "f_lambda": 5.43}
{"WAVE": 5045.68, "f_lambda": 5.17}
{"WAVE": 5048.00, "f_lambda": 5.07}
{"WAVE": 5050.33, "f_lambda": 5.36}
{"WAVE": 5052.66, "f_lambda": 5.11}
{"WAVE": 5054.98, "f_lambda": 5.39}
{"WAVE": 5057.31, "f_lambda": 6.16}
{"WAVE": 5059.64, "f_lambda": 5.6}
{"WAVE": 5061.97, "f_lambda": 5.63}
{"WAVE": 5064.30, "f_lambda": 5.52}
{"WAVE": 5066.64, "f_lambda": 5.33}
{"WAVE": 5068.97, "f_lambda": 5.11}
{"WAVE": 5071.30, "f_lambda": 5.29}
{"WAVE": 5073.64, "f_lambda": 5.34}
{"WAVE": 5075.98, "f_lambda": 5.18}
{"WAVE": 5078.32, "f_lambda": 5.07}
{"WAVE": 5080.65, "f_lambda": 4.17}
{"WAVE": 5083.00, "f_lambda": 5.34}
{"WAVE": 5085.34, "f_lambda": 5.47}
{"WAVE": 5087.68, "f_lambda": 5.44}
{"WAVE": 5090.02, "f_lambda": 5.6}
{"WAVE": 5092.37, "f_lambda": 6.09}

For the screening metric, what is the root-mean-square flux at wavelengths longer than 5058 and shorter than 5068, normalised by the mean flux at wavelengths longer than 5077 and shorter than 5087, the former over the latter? 1.10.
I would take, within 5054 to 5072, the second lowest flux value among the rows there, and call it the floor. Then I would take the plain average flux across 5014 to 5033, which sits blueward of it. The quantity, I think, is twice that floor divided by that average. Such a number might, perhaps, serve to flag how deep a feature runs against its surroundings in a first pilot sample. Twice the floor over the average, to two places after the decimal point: 2.01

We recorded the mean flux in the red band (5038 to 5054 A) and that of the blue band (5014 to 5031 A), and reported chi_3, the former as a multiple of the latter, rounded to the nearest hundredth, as 1.01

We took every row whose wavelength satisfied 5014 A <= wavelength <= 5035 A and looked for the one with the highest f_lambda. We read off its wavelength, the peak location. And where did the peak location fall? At 5031.76 A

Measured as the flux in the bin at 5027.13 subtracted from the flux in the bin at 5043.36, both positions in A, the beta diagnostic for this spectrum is -0.3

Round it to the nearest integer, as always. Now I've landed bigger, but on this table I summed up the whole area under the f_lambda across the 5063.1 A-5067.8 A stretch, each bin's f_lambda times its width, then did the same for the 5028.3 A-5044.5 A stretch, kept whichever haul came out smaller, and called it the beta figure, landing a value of 25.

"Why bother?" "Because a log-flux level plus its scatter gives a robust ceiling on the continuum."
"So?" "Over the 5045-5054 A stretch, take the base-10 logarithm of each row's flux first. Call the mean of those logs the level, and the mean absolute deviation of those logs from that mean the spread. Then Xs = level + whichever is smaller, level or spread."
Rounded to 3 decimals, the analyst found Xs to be 0.722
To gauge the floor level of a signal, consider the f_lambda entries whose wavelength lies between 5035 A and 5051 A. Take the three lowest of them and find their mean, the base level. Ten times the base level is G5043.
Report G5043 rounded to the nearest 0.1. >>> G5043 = 51.0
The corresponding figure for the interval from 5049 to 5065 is 52.9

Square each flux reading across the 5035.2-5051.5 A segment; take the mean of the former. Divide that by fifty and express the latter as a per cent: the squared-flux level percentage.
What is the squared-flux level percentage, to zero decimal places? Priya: 54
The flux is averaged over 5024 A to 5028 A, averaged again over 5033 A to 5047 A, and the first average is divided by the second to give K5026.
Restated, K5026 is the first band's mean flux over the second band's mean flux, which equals 1.02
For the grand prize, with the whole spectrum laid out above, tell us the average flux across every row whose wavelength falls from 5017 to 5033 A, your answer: 5.27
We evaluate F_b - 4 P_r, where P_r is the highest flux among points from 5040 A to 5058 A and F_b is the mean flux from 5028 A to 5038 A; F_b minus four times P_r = -19.2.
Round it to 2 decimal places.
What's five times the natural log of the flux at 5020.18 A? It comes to 8.02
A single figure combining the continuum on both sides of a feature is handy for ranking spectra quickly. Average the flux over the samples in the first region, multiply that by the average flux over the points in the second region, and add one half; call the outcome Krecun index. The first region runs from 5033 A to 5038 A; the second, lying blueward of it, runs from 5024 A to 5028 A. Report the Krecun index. 28.0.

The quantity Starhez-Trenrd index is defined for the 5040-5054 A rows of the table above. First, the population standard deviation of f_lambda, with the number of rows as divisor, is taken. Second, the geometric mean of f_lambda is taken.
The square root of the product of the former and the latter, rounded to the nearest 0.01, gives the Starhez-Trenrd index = 0.84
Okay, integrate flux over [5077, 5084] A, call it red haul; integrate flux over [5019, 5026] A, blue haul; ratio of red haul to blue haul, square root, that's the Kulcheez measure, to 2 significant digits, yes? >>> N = 0.99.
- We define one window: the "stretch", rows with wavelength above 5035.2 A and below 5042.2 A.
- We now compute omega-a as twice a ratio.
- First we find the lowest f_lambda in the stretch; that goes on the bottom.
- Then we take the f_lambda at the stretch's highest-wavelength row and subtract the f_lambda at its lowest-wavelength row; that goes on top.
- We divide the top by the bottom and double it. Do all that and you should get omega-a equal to 0.0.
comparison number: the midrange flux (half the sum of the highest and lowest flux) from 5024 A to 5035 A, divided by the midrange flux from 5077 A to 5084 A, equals 1.14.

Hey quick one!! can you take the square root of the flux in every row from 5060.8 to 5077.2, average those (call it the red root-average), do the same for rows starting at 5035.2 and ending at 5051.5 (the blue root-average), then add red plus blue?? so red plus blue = 4.59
